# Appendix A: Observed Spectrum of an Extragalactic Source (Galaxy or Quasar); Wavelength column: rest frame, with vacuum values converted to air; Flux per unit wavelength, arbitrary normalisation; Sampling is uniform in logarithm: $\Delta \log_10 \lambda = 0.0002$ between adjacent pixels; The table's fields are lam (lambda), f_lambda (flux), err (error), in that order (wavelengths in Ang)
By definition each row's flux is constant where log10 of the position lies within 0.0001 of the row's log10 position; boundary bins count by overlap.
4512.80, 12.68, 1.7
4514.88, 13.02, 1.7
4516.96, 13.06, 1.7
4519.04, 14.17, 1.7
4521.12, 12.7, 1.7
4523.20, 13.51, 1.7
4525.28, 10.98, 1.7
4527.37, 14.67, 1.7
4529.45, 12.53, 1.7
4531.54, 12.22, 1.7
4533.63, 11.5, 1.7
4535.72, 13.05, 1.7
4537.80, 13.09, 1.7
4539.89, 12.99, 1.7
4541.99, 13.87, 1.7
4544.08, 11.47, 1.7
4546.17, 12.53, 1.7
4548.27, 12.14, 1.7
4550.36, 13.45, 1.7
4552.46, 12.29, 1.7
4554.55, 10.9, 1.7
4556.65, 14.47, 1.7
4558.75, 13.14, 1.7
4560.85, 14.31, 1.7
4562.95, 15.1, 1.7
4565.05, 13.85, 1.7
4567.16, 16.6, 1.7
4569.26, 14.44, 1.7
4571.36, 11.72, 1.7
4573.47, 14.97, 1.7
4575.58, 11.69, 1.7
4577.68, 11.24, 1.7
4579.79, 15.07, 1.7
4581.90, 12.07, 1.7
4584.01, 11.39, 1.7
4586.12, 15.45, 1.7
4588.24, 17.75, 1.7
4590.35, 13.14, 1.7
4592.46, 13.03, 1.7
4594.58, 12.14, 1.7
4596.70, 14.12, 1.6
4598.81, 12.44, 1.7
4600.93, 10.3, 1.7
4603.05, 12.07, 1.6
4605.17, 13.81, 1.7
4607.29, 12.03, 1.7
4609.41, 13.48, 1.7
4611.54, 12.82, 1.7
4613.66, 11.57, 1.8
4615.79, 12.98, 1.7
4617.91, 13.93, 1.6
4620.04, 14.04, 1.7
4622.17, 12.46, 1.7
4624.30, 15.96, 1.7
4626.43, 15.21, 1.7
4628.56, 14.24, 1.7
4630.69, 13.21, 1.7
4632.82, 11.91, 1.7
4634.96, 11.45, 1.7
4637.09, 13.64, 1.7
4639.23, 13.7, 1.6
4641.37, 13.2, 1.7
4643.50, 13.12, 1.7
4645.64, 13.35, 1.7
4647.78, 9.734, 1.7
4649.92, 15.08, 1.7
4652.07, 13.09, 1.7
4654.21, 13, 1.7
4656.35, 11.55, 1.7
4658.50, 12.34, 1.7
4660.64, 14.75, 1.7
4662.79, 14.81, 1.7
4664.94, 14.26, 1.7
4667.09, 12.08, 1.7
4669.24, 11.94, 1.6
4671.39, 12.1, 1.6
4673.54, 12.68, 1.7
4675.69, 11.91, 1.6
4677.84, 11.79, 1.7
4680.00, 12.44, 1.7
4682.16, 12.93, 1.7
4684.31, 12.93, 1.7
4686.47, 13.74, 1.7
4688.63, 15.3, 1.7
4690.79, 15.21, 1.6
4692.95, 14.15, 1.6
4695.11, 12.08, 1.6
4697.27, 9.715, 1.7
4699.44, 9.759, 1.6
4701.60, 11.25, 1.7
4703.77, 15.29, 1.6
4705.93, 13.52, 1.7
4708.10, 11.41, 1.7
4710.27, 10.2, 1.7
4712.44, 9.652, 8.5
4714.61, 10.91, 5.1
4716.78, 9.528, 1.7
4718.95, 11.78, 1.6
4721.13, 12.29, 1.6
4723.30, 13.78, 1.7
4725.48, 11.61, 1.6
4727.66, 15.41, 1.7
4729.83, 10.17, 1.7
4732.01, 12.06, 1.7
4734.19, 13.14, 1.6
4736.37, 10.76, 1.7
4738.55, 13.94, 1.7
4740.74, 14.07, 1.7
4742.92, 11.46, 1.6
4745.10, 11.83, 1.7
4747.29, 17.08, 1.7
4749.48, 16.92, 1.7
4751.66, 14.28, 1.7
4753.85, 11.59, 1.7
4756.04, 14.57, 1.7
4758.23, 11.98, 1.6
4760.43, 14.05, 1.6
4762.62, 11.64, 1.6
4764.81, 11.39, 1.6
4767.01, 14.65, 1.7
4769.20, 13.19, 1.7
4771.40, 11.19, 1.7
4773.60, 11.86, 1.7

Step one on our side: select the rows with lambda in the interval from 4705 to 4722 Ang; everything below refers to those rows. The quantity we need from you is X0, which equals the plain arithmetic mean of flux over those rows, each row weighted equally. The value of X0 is 11.2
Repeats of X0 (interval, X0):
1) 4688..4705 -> 12.8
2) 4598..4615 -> 12.3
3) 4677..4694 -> 13.6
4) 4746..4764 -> 14.0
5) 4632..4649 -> 12.5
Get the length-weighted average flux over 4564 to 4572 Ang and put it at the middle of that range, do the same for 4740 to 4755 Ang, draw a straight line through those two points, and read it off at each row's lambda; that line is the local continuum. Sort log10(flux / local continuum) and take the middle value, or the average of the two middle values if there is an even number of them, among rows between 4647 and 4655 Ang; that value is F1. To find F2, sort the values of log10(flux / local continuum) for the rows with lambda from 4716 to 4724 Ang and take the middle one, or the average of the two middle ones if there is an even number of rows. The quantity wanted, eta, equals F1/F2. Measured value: 0.5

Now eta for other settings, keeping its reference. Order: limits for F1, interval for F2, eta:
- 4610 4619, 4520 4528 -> 1.0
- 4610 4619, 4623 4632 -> -2.4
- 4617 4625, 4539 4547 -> 0.1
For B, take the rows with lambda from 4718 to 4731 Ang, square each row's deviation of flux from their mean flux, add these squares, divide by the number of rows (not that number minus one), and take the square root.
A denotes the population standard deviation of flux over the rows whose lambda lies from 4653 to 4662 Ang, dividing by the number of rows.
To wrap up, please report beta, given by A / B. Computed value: 0.7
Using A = 1.2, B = 1.68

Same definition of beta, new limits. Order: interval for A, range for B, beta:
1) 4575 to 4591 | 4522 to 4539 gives 2.0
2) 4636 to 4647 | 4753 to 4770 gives 0.2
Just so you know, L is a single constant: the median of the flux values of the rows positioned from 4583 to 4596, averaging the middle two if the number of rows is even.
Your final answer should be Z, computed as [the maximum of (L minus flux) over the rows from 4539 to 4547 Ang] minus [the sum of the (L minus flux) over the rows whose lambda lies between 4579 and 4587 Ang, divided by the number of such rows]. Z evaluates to 2.0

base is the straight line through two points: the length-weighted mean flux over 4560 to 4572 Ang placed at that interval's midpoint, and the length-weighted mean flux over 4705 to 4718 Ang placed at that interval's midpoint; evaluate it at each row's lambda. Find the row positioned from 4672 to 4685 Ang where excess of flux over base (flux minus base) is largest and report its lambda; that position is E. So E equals 4684.31 Ang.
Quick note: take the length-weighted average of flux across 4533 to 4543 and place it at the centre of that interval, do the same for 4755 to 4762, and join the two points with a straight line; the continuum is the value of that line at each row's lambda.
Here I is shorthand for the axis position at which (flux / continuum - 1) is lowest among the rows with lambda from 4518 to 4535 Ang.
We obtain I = 4525.28 Ang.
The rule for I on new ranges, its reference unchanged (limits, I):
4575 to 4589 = 4577.68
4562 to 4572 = 4571.36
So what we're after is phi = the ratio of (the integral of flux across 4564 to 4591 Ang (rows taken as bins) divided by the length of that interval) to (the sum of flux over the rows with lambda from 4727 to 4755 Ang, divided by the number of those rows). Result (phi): 1.04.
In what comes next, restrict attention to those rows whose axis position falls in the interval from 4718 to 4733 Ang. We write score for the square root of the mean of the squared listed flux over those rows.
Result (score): 12.5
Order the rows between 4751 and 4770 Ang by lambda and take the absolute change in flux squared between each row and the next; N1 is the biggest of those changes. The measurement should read 85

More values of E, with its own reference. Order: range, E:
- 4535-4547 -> 4541.99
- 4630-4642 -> 4639.23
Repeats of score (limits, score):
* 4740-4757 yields 14.1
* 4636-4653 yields 13.2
